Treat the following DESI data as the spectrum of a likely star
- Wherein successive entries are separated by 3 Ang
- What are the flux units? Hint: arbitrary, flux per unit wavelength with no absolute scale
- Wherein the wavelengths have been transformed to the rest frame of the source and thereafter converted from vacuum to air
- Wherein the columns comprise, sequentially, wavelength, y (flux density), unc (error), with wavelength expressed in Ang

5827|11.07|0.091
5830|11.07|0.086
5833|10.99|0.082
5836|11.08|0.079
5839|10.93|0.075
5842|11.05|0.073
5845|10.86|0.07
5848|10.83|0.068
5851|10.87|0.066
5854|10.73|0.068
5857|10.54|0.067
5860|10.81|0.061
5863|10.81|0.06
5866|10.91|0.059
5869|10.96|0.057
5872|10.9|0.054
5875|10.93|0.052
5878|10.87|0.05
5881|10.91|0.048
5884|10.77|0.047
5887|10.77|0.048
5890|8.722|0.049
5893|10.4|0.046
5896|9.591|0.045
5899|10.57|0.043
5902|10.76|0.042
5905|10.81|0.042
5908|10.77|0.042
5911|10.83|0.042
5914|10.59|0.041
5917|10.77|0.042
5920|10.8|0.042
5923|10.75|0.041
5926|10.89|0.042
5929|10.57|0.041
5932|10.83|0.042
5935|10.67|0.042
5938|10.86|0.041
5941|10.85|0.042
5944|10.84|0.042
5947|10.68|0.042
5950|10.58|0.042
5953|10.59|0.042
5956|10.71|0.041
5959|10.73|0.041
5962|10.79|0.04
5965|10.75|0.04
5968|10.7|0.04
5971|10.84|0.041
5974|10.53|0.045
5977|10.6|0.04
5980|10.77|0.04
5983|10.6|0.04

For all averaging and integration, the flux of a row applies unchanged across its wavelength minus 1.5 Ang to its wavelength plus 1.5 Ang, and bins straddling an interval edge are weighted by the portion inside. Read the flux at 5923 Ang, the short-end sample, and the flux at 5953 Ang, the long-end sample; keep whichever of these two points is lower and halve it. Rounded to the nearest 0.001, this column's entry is 5.295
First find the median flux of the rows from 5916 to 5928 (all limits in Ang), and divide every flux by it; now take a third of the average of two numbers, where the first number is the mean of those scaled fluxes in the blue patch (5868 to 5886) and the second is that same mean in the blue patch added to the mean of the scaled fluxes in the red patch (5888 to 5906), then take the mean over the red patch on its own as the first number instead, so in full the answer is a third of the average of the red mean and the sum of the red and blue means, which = 0.482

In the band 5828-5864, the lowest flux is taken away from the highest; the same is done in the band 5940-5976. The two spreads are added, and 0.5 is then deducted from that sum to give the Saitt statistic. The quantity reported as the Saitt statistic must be 0.4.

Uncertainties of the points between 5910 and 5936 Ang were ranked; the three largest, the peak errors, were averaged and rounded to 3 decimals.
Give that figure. 0.042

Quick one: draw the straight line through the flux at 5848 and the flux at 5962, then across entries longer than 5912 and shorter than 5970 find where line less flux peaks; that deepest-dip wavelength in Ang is 5929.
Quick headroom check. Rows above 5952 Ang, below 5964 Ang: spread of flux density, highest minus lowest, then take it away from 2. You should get 1.80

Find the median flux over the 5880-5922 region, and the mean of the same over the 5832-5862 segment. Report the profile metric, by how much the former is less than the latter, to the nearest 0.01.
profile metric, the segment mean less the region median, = 0.10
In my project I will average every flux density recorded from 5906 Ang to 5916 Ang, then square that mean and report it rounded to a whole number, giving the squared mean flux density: 115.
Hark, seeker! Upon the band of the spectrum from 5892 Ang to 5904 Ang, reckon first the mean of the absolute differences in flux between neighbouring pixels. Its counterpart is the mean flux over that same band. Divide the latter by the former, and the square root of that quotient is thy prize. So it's 4.0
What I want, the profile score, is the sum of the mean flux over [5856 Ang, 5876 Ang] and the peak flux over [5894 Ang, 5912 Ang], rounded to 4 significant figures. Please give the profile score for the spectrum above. 21.67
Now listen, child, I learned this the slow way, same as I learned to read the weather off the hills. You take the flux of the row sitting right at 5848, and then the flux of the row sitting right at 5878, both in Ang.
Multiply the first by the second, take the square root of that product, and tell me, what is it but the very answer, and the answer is 10.8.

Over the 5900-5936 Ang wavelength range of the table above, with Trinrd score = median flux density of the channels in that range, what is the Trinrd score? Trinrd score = 10.8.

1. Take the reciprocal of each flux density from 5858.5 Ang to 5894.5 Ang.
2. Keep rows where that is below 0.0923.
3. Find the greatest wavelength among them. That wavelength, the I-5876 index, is 5881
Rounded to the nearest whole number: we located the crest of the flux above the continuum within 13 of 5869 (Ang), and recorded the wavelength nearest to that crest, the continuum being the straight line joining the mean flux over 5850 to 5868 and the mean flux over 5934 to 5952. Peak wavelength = 5869 Ang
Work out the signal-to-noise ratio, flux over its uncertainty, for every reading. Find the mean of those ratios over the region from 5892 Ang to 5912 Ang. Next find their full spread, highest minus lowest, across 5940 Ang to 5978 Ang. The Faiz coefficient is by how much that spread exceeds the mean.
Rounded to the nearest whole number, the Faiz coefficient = -209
